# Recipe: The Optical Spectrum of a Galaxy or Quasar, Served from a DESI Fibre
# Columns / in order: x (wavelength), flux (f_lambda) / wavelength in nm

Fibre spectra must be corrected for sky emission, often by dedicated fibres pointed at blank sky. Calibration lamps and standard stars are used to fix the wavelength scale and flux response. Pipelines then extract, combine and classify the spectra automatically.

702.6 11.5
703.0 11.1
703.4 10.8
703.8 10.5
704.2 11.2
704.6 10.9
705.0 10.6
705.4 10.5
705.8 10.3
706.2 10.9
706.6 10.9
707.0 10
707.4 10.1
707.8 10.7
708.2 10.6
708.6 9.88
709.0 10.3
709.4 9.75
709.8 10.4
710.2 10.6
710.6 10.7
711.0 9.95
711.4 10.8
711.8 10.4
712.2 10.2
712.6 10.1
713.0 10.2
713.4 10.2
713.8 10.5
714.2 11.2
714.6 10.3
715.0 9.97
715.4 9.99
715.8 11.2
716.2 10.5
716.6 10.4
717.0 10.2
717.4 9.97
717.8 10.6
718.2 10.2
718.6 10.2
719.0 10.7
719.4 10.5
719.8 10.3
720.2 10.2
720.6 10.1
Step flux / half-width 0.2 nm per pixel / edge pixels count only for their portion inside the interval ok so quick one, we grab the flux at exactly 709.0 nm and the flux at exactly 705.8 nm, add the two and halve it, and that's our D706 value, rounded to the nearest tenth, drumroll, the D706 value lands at 10.3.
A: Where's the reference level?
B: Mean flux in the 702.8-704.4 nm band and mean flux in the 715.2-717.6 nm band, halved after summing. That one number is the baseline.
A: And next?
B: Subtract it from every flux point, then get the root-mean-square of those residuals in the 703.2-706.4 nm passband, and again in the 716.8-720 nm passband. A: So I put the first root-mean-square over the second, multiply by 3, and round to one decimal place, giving 2.2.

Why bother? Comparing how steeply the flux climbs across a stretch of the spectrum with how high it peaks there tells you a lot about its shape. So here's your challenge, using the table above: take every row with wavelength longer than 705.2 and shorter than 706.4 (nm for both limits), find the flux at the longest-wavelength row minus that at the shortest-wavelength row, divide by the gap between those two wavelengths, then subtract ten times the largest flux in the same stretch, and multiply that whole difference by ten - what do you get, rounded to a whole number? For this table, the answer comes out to -1085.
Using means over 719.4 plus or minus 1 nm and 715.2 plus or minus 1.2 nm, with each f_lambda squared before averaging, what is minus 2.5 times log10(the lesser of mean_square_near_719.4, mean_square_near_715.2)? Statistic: -5.08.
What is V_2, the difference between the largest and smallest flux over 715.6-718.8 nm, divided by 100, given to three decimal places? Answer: 0.012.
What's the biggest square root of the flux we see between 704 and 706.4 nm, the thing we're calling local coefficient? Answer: 3.35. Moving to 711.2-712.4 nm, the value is 3.29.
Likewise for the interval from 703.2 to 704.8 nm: 3.35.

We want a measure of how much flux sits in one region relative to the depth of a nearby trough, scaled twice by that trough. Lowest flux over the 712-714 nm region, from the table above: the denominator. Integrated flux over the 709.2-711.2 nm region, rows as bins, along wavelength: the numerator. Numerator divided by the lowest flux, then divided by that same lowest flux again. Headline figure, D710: 0.202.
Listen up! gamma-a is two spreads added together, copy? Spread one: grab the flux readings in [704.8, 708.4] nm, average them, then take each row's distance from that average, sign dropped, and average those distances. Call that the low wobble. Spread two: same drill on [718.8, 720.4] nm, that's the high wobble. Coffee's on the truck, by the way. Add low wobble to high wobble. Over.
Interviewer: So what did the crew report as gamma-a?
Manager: 0.43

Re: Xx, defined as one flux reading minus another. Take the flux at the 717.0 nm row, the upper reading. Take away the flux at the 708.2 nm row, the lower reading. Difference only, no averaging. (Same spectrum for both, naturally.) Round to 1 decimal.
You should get -0.4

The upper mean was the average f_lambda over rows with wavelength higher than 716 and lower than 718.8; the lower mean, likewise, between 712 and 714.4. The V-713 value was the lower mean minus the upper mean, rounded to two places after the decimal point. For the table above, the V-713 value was 0.10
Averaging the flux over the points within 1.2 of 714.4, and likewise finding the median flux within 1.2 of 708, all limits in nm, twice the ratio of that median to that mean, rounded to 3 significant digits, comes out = 1.97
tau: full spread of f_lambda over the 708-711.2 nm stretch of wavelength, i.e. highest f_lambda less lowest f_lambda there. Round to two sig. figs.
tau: 0.95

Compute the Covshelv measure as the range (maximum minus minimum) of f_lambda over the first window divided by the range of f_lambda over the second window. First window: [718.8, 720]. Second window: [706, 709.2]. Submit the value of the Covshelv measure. 0.4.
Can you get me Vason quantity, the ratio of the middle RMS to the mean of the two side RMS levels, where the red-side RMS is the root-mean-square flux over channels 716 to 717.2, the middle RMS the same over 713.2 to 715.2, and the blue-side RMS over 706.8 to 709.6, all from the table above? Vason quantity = 1.016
